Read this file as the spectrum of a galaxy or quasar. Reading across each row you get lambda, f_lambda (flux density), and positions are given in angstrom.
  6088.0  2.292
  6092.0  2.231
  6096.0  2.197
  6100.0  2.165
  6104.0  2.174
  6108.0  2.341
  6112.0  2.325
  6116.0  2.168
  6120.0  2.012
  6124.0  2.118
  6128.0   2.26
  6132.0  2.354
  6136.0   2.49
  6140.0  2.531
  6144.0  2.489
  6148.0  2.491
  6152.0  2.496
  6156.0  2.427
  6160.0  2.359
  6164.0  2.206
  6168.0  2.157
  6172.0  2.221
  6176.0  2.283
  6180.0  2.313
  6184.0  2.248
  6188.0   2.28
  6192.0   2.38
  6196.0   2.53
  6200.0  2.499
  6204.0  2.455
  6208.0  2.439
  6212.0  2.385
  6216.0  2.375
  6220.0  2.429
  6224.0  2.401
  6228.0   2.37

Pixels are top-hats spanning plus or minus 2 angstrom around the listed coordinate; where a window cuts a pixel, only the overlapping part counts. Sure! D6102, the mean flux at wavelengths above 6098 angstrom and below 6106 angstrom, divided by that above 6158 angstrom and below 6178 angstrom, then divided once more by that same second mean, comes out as 0.43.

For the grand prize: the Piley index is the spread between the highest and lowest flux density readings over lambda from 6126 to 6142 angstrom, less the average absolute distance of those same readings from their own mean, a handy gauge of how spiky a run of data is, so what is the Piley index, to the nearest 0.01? 0.17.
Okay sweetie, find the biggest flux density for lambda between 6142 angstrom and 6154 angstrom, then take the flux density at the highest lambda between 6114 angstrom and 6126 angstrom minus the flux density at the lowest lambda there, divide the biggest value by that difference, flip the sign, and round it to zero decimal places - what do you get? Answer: 50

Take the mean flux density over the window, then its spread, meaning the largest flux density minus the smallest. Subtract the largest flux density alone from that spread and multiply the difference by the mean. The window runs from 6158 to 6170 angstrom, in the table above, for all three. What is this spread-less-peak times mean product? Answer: -4.83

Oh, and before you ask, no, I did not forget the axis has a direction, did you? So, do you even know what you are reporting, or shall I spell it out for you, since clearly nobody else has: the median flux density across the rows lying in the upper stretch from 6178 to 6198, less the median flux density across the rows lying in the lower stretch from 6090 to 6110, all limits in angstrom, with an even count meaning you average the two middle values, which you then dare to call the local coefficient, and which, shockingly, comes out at 0.12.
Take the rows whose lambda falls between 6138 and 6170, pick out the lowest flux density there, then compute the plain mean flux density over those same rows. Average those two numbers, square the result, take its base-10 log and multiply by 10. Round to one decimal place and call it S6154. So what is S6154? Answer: 7.1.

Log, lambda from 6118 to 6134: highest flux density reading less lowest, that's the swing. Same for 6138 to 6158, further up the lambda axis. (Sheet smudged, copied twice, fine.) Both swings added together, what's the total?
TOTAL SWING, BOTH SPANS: 0.45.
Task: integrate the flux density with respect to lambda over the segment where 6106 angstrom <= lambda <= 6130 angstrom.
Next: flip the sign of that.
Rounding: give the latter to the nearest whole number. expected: -53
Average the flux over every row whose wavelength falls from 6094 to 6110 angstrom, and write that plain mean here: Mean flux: 2.22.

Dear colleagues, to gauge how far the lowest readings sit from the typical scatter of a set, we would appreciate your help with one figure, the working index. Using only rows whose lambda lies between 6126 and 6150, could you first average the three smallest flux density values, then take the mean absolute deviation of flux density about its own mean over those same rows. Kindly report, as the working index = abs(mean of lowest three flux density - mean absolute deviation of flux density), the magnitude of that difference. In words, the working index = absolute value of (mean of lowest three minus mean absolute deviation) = 2.28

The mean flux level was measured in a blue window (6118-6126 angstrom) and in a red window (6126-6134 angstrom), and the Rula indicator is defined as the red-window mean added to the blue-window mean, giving 4.37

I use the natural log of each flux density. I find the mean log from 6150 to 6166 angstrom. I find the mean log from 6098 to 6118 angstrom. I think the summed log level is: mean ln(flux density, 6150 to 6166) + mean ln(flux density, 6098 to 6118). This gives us 1.67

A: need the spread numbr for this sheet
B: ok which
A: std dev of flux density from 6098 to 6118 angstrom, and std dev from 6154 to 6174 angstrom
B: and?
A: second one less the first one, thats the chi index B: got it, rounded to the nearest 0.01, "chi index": 0.02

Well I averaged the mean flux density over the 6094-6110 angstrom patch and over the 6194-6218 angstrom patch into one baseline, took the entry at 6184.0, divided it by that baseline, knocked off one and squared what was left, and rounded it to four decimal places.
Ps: 0.0013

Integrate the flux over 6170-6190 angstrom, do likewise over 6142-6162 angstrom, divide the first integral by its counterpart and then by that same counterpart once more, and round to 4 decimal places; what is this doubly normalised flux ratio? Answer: 0.0189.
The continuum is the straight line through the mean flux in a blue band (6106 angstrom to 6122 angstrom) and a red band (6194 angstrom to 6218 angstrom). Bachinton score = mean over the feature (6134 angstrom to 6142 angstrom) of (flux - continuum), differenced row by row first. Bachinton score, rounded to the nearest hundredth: 0.24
